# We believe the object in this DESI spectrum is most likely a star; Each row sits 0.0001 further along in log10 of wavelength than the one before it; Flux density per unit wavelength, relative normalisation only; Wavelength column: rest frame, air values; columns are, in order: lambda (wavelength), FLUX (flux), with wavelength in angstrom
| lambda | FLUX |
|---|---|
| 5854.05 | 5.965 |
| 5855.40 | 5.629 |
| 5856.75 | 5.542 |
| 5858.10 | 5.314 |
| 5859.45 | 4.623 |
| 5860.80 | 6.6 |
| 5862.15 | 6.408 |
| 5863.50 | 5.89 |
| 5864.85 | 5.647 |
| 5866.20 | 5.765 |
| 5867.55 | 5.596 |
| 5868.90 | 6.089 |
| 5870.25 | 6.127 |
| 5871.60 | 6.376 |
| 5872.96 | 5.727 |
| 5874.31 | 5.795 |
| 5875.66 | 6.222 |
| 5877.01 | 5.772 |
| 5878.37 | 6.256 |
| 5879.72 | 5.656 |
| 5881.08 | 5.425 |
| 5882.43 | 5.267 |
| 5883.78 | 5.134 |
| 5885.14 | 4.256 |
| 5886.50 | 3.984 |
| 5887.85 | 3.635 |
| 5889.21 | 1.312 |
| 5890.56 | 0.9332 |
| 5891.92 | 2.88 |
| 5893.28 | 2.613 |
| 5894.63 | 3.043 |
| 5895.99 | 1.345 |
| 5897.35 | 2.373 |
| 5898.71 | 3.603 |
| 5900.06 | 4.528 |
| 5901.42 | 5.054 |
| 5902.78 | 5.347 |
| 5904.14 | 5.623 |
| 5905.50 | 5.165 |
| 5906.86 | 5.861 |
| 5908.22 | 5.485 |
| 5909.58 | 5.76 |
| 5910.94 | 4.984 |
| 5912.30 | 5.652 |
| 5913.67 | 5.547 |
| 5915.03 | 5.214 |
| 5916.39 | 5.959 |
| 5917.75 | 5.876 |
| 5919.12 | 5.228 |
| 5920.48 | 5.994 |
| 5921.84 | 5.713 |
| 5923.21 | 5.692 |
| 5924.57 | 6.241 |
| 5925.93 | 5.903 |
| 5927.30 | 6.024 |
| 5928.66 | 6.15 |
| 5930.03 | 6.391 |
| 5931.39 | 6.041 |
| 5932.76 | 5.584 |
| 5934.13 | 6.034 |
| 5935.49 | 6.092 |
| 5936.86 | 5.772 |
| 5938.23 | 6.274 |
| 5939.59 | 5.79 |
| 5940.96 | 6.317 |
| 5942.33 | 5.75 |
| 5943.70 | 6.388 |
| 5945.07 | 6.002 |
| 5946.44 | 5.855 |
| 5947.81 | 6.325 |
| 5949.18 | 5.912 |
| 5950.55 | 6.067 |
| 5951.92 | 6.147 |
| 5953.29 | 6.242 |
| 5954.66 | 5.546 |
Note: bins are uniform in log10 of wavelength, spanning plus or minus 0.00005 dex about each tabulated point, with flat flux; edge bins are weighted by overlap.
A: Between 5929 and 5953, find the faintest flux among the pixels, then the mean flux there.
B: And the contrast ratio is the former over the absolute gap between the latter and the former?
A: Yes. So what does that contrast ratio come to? 12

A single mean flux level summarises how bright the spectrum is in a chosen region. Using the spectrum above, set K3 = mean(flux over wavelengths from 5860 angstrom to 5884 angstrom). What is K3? 5.9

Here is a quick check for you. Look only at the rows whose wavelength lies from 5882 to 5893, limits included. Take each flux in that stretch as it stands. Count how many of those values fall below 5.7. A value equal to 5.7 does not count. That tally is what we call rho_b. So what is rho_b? 8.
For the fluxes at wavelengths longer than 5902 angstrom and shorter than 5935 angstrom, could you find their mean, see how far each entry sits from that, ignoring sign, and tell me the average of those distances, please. 0.29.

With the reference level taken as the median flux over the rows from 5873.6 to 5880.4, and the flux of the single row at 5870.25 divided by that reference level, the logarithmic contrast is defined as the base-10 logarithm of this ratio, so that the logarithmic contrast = 0.024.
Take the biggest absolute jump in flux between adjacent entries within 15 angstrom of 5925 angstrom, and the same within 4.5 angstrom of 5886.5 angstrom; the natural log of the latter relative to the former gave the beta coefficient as 1.1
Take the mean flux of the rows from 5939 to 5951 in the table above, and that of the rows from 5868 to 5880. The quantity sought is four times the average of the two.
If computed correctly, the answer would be 24.1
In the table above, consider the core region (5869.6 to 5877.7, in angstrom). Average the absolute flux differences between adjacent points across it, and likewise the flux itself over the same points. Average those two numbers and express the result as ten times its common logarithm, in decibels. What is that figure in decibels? 5.03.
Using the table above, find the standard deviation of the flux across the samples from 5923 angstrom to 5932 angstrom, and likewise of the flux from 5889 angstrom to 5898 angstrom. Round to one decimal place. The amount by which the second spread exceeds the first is 0.6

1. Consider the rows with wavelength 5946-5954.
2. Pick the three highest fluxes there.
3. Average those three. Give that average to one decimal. 6.2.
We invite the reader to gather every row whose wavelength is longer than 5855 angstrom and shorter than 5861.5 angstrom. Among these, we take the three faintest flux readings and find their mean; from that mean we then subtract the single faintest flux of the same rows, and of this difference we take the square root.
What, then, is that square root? 0.73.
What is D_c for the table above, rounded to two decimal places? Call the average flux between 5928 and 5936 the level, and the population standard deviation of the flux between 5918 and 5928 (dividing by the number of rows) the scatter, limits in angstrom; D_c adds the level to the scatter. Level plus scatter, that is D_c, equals 6.35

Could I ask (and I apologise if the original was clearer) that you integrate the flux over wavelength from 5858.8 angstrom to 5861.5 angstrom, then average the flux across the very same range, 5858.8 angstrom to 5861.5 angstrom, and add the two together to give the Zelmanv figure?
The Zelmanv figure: 20.8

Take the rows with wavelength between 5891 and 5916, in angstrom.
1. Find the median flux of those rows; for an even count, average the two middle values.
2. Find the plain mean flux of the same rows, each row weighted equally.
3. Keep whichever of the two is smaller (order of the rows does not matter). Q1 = 4.4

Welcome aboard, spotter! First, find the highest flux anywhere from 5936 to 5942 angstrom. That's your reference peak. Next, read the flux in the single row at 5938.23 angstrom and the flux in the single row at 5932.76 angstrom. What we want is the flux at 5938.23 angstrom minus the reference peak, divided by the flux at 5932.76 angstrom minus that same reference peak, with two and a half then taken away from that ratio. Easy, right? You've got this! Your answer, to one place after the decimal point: -2.4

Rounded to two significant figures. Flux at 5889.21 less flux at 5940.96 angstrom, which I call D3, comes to -5.0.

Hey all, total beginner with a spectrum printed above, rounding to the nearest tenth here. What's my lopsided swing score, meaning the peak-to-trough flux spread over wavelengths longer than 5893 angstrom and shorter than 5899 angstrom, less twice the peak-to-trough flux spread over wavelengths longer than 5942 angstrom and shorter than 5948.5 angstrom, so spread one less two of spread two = 1.0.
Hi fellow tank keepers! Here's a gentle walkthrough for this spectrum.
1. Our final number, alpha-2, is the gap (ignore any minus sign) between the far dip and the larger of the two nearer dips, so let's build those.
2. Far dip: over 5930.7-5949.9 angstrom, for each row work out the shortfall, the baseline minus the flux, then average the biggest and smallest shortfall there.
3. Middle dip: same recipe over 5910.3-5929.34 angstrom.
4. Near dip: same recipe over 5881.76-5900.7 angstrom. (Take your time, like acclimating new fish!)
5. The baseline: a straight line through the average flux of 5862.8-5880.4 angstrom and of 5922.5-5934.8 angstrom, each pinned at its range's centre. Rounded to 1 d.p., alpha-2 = 2.8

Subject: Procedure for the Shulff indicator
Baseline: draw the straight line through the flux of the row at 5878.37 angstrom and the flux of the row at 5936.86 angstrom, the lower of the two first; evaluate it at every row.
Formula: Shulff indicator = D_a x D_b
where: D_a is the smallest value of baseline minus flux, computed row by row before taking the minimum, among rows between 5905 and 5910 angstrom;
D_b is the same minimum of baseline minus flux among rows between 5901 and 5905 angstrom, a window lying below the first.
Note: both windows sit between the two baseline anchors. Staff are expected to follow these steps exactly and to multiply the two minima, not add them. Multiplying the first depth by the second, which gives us 0.07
